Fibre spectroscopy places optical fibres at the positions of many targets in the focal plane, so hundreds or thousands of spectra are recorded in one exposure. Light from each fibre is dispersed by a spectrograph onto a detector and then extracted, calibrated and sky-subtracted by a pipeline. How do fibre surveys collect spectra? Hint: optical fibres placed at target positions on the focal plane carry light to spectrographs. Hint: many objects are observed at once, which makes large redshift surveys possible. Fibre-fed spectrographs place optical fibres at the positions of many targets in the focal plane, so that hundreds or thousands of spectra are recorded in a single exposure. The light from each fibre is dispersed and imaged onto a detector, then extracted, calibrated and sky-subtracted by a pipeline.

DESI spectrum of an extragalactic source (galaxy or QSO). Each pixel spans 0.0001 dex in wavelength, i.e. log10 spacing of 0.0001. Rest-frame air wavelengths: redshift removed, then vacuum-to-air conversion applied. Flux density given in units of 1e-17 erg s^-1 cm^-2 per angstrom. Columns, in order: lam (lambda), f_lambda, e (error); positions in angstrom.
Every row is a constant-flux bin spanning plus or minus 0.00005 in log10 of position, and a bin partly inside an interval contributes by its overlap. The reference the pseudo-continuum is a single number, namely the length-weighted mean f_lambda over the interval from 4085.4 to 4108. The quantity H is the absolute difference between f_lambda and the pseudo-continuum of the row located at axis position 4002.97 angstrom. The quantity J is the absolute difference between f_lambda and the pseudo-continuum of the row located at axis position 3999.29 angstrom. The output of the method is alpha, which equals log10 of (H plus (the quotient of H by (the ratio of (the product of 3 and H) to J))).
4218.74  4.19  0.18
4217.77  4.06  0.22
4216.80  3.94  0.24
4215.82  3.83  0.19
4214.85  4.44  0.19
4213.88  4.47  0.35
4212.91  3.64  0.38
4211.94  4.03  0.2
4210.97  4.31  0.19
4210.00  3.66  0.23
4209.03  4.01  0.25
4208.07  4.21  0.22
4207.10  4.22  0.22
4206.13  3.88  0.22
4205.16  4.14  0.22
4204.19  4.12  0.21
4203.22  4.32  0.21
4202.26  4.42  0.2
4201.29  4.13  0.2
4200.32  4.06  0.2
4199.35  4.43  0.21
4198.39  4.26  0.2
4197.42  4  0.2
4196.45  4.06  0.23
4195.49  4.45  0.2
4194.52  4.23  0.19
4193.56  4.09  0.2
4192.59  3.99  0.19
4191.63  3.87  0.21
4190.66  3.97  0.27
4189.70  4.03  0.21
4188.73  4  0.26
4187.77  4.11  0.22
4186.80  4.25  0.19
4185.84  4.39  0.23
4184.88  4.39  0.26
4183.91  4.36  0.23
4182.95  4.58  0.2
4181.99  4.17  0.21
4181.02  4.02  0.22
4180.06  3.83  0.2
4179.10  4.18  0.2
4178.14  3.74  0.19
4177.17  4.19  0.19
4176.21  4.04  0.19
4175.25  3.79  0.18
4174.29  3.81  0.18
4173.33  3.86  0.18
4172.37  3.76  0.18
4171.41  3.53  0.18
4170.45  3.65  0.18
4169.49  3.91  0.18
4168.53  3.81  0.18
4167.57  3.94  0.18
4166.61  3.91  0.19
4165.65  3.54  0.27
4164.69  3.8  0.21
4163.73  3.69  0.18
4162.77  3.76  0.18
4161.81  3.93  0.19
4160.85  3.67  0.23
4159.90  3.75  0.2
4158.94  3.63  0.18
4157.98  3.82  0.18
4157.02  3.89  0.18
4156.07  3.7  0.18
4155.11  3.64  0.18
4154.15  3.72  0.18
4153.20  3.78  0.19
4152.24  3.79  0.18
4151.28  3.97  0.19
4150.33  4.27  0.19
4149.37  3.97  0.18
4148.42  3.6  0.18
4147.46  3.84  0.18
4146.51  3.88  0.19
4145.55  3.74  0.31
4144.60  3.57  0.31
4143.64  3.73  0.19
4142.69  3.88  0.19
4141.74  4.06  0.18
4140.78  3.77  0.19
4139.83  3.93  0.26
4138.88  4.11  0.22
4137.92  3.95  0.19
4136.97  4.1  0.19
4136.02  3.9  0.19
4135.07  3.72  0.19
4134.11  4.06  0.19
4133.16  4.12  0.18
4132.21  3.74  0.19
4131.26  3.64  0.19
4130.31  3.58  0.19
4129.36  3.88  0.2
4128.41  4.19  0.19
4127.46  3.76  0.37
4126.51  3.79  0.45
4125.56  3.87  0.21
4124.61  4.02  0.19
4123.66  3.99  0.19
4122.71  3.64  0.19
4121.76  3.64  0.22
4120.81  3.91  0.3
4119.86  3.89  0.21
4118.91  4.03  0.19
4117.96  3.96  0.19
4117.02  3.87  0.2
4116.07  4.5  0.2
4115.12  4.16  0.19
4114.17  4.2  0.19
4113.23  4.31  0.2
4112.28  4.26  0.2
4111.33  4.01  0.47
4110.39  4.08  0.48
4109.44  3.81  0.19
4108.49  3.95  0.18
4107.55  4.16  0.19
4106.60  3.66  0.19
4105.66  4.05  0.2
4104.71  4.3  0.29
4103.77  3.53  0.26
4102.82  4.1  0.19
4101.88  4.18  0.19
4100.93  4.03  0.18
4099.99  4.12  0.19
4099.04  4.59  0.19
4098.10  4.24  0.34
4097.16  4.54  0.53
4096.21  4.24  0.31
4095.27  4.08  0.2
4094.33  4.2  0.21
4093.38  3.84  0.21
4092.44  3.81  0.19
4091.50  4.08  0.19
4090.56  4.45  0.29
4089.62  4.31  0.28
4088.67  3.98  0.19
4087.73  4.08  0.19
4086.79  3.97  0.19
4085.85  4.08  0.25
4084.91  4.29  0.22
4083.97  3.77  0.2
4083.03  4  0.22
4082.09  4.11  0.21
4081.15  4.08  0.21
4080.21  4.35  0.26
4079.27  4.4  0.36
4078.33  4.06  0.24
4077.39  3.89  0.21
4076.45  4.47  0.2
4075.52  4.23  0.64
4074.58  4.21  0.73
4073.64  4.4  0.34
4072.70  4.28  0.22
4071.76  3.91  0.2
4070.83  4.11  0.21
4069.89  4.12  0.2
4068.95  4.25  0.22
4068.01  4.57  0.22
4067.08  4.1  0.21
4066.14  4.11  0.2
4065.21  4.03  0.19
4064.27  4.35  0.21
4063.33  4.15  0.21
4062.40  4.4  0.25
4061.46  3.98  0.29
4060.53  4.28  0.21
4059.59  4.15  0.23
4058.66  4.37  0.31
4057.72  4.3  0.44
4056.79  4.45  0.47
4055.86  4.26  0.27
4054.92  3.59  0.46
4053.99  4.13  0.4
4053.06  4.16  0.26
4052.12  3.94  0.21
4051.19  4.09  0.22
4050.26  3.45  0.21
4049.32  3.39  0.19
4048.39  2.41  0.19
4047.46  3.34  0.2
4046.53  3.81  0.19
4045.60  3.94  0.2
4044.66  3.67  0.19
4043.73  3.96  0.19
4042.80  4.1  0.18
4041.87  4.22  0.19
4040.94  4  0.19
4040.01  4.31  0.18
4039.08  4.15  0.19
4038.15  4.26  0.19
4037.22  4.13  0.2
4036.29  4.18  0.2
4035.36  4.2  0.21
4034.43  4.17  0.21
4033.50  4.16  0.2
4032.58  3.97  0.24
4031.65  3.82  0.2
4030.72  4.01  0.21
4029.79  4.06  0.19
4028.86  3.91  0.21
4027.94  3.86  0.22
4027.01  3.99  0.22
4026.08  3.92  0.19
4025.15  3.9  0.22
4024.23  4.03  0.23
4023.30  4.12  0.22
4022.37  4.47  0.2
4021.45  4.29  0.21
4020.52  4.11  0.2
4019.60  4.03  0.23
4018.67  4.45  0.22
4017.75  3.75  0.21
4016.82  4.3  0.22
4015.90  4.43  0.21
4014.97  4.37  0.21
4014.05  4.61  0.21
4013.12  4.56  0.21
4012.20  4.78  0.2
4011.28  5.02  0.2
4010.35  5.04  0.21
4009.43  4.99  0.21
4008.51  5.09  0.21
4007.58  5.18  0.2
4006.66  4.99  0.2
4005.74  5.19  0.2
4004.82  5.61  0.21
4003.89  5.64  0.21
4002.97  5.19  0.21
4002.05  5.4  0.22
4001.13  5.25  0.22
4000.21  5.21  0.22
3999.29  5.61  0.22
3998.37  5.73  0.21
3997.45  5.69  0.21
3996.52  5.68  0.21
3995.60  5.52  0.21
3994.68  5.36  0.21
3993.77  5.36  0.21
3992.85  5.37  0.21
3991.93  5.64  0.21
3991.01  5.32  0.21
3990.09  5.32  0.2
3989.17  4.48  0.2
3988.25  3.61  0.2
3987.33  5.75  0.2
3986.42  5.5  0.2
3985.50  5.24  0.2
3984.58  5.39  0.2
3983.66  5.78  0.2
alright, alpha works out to 0.2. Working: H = 1.08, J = 1.5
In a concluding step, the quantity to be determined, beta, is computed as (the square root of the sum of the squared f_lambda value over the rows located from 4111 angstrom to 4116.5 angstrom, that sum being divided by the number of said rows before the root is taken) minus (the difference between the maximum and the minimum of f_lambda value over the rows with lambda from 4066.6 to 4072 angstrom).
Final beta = 3.6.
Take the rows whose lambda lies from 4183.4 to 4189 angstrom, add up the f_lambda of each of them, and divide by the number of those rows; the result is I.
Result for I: 4.25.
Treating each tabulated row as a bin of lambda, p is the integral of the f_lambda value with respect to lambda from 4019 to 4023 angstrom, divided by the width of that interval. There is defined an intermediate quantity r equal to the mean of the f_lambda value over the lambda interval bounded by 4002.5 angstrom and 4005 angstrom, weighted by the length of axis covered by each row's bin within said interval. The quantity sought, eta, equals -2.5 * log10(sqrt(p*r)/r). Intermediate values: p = 4.23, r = 5.5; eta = 0.14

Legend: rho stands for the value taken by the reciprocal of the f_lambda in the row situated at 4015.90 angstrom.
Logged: 0.226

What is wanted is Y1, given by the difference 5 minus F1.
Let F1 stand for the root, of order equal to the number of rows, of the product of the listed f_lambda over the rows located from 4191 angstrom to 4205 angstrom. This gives 0.83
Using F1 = 4.17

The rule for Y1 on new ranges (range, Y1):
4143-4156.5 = 1.20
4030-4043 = 0.88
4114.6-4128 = 1.07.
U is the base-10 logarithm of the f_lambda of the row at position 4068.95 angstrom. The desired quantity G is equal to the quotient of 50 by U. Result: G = 80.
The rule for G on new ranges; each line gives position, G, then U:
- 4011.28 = 71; 0.701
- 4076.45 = 77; 0.650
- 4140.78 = 87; 0.576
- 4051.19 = 82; 0.612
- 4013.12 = 76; 0.659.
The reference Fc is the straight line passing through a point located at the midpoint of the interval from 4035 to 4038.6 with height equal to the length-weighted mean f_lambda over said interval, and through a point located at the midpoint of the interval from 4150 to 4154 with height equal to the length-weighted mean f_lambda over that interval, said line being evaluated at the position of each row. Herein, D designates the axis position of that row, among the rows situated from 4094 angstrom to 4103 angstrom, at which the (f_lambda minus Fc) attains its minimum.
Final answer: 4100.93 angstrom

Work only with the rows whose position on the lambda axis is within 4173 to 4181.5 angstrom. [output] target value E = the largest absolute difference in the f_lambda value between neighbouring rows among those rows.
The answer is 0.45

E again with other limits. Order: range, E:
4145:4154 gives 0.37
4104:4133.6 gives 0.63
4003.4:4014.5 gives 0.42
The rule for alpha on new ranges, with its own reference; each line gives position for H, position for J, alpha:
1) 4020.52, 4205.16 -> -1.9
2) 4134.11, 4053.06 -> -1.2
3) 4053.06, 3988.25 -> -0.7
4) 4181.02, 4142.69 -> -0.8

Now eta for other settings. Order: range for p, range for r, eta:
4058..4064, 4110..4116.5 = 0.00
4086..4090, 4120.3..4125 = -0.03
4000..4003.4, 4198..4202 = -0.12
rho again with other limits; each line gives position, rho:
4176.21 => 0.248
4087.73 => 0.245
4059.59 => 0.241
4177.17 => 0.239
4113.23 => 0.232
